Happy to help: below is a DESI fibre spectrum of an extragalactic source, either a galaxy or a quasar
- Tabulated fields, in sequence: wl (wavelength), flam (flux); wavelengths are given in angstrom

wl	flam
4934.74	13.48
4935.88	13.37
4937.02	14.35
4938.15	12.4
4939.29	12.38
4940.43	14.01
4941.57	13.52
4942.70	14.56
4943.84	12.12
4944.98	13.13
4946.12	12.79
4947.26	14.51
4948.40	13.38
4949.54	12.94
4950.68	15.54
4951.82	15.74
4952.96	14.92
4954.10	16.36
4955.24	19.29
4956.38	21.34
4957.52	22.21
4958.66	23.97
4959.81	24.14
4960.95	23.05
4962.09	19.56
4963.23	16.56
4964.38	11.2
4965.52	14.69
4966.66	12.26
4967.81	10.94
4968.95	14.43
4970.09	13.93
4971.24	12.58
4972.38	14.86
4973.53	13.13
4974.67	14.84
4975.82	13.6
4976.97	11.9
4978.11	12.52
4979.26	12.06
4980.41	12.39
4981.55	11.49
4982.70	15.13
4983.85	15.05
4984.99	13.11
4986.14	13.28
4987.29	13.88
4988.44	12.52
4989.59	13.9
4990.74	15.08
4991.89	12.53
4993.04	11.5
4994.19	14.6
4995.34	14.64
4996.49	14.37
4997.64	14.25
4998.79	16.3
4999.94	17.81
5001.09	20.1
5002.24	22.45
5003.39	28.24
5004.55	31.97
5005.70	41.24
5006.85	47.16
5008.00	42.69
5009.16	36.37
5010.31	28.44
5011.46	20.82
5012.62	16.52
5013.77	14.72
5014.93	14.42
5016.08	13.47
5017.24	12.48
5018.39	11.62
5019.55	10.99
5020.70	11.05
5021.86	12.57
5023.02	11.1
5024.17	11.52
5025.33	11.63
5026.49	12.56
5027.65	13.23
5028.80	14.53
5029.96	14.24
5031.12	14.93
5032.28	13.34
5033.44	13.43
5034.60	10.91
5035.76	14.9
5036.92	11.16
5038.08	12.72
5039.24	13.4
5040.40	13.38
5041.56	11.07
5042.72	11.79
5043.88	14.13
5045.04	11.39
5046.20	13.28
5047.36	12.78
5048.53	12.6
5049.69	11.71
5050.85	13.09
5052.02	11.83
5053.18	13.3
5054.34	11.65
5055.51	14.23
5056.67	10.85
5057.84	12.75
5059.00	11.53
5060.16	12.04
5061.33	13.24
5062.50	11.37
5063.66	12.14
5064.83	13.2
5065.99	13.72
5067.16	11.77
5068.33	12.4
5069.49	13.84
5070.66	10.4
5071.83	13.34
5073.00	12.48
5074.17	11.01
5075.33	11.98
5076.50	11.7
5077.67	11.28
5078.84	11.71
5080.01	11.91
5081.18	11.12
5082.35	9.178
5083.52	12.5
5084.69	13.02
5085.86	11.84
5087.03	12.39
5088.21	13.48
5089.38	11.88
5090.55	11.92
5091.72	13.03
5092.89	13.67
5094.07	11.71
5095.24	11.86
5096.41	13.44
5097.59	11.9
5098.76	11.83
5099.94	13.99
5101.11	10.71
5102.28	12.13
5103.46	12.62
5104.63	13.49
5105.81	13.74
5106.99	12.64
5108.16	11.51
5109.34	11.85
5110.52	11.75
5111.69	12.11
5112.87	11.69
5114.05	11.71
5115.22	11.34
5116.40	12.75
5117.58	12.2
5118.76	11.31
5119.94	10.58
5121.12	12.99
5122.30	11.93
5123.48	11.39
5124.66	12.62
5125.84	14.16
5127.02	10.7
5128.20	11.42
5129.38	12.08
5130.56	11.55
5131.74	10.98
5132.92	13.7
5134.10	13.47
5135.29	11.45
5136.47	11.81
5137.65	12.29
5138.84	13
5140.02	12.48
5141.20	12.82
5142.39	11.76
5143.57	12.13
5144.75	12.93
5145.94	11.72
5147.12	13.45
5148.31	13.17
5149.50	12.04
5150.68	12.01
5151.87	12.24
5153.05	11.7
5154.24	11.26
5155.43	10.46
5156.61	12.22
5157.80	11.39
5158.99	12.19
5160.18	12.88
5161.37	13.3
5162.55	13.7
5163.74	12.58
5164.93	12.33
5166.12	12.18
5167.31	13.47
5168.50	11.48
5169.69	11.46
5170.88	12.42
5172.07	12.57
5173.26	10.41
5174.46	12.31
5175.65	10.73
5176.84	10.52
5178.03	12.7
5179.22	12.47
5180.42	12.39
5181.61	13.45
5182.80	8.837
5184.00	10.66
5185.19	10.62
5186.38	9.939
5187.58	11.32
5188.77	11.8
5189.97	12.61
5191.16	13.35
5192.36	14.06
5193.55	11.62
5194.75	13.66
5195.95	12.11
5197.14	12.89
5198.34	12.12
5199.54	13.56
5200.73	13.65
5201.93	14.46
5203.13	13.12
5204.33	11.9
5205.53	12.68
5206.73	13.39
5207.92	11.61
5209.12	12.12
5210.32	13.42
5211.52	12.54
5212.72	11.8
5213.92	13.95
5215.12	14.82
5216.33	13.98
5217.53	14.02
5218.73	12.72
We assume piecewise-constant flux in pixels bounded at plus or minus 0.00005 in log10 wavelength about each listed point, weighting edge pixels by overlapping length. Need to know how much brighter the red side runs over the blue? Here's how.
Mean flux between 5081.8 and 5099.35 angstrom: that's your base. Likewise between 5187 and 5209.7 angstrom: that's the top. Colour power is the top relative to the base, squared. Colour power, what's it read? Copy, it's 1.08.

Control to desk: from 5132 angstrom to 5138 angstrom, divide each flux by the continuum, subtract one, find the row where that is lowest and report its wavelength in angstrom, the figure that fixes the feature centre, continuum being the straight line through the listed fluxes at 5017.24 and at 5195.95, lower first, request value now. 5135.29 angstrom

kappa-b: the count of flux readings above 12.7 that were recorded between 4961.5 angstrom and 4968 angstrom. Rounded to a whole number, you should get 3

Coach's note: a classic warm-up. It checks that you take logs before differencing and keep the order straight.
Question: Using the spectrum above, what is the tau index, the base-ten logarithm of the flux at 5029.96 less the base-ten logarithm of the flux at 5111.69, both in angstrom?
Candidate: 0.07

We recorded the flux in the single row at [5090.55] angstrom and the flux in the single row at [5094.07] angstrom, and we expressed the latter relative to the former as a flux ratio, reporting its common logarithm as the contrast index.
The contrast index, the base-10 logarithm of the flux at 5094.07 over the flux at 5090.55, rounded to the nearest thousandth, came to -0.008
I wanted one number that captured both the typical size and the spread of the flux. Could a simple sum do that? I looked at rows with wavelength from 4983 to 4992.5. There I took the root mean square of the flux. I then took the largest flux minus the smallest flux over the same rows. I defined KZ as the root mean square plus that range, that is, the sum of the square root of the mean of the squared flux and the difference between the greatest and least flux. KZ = 16.3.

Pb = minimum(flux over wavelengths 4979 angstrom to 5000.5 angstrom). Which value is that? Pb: 11.49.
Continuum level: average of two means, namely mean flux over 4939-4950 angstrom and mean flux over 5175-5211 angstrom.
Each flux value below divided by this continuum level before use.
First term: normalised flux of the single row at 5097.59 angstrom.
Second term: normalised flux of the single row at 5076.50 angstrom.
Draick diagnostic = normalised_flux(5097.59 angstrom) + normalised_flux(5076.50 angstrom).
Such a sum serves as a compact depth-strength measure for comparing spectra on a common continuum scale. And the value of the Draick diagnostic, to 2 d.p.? 1.84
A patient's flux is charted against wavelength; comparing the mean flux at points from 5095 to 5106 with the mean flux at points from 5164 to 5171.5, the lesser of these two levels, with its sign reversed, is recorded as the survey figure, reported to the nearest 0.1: -12.2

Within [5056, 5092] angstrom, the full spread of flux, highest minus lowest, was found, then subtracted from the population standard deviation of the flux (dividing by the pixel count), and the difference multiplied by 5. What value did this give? -18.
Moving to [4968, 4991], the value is -13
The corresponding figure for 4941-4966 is -45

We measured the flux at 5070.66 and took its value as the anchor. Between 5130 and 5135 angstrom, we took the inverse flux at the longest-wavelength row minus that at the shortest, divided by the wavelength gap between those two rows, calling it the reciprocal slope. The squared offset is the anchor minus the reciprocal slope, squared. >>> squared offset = 108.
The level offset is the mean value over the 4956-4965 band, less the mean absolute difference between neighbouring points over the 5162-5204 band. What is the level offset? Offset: 19.1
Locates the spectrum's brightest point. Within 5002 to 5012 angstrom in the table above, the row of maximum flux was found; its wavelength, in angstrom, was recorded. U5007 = 5006.85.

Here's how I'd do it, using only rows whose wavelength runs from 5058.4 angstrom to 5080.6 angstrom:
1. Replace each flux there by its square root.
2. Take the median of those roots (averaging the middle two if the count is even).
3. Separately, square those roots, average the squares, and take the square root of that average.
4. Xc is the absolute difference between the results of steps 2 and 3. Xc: 0.026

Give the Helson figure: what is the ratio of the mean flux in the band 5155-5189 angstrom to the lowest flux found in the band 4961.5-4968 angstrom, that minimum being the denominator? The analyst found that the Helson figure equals 1.08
